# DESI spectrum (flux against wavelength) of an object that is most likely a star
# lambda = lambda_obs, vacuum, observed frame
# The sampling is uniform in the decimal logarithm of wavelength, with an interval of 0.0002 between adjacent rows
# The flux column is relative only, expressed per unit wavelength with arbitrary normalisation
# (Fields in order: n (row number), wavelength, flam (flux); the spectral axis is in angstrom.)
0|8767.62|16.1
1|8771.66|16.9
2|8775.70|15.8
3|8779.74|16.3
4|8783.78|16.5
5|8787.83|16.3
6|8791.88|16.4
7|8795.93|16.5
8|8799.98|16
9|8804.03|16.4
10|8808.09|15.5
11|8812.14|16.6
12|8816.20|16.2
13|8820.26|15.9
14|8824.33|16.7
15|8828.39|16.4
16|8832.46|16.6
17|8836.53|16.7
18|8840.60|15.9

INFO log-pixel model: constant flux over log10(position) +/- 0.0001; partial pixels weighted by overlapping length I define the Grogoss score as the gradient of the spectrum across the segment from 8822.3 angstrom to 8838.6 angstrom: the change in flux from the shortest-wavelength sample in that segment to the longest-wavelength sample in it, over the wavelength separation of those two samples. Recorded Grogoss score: 0.00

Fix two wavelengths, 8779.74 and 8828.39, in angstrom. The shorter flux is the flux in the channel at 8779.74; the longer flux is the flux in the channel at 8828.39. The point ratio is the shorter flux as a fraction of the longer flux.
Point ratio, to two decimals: 0.99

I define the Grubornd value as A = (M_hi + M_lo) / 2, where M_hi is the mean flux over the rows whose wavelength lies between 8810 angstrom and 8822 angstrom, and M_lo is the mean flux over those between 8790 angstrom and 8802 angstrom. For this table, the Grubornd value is 16.3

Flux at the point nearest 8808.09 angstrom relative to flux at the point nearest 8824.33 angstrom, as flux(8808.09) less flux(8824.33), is -1.2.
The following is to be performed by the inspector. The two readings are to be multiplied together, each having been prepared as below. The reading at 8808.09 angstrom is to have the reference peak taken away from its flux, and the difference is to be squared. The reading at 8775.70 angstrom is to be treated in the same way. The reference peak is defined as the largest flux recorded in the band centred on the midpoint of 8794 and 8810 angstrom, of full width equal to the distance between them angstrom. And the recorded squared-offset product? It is 0.490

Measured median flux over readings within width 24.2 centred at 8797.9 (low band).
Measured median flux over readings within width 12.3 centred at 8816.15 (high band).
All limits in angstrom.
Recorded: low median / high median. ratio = 1.01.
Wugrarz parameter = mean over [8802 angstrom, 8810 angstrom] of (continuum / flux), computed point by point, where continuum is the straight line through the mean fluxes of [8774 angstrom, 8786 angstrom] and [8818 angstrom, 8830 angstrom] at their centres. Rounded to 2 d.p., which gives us 1.02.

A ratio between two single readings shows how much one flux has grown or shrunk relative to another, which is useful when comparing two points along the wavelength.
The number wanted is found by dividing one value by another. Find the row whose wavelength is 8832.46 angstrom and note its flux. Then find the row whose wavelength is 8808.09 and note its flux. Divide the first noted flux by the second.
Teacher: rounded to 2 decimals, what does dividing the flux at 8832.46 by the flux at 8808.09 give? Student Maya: 1.07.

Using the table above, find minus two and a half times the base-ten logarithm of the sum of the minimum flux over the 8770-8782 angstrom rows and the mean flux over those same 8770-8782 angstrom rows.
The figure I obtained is -3.767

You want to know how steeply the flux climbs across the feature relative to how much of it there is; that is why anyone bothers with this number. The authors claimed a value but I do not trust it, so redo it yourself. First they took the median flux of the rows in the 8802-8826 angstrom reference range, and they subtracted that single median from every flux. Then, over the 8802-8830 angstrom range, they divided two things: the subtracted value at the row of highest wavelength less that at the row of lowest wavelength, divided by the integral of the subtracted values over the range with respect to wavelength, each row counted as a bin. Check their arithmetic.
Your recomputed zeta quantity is 0.000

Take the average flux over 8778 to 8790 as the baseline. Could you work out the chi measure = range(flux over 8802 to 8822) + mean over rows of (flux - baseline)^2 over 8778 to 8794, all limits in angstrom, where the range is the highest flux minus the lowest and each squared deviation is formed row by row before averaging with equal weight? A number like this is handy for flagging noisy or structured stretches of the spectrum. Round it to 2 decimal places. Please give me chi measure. 1.11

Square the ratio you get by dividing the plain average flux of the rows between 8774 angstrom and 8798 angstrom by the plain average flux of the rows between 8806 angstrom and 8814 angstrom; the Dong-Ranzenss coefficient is 1.03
